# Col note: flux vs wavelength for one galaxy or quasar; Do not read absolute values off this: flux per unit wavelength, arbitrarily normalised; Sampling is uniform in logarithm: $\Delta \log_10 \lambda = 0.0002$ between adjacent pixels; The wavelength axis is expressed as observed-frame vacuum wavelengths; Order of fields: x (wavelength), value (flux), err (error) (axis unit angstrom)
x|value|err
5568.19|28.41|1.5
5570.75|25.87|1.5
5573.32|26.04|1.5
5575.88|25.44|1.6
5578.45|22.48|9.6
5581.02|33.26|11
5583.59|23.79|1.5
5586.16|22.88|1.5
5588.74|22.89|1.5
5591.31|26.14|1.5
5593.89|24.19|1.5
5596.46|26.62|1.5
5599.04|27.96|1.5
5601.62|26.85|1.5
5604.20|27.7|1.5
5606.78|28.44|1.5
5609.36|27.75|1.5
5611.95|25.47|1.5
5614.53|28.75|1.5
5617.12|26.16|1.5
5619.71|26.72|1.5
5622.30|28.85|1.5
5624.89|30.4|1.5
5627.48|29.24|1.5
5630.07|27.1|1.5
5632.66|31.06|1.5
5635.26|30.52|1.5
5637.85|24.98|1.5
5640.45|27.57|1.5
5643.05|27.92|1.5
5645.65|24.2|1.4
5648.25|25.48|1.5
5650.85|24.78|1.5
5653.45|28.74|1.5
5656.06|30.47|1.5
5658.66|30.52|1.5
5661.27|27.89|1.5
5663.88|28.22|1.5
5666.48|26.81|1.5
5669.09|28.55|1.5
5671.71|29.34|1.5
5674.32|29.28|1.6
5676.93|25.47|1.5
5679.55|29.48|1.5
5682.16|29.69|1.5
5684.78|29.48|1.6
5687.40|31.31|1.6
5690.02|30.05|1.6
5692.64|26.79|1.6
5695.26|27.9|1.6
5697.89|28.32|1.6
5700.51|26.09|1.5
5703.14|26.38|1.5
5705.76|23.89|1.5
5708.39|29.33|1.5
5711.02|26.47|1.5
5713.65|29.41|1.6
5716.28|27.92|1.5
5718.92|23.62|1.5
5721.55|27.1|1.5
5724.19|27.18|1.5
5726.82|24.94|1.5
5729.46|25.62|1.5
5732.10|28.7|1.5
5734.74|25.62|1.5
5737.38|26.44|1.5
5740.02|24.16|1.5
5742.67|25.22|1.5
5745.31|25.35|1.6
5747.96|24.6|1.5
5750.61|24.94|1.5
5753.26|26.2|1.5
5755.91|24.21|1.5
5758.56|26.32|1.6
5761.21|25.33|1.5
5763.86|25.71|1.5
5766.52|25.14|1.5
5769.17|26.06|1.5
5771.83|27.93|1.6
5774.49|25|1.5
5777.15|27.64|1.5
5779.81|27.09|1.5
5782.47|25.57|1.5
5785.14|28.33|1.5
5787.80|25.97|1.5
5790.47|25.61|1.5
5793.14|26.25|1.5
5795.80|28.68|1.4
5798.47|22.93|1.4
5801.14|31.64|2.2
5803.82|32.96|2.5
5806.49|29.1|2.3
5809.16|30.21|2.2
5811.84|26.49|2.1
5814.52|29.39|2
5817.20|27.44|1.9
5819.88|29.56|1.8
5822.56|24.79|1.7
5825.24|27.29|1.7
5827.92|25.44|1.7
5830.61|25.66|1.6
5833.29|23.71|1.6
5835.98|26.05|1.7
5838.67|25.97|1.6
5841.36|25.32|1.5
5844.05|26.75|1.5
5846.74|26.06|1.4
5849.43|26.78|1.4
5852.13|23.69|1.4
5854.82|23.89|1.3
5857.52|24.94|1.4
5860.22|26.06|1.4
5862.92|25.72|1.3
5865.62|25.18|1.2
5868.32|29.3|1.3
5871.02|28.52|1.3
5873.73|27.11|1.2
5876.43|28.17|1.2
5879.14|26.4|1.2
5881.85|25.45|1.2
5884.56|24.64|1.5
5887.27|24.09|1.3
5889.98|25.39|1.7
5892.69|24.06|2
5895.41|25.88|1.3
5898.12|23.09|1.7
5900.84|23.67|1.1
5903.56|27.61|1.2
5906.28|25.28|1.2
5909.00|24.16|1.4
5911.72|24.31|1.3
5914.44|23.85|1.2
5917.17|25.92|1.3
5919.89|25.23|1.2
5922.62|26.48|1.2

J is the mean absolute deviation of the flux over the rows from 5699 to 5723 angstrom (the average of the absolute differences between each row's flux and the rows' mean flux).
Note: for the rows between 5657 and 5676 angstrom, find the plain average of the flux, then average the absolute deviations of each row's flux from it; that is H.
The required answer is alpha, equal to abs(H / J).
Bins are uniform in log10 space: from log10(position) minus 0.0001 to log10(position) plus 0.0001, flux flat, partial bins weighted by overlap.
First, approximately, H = 0.90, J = 1.6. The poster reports 0.6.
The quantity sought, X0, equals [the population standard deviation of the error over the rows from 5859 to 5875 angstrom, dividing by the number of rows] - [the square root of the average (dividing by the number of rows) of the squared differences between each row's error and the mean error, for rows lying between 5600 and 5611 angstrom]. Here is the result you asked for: 0.07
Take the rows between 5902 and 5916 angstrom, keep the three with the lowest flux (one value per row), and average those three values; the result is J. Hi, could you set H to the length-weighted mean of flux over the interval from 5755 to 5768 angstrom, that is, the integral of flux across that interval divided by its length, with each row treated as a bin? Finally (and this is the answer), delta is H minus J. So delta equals 1.3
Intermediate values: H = 25.4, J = 24.1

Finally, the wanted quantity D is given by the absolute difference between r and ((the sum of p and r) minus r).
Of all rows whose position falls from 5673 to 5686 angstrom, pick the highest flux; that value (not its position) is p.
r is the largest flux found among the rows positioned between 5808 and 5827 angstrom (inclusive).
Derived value 1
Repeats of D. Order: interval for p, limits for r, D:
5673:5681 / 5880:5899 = 4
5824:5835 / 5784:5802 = 4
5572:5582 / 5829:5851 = 6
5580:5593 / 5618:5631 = 3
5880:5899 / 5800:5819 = 7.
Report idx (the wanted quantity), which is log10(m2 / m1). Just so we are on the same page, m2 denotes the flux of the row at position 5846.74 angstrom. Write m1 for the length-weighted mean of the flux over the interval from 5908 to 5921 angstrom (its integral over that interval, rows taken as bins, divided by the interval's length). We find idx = 0.02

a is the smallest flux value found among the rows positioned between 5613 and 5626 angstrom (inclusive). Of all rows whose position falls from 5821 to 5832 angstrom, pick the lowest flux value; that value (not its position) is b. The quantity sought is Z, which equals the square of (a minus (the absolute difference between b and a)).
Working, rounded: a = 26.16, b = 24.79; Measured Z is 615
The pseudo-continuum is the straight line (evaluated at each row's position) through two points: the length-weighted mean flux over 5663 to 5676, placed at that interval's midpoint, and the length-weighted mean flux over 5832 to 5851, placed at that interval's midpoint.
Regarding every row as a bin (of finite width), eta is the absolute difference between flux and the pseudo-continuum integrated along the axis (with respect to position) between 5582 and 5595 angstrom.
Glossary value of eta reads 72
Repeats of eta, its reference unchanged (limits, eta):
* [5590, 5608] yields 47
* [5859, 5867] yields 3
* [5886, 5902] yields 17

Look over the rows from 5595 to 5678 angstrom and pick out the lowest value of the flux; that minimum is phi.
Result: 24.2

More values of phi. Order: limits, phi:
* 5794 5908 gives 22.93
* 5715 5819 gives 22.93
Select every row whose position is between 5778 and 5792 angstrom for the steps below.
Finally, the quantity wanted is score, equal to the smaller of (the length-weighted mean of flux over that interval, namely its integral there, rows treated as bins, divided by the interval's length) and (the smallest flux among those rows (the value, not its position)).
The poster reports 26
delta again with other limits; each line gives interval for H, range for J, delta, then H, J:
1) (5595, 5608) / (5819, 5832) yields 2.2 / 27.5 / 25.3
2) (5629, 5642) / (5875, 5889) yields 3.5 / 28.3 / 24.7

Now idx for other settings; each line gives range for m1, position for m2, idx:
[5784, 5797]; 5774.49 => -0.03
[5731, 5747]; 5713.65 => 0.06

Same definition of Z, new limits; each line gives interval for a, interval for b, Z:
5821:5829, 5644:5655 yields 586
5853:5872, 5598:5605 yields 438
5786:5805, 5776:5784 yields 412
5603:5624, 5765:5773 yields 632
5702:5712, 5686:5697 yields 441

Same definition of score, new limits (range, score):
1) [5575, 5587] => 22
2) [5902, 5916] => 24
